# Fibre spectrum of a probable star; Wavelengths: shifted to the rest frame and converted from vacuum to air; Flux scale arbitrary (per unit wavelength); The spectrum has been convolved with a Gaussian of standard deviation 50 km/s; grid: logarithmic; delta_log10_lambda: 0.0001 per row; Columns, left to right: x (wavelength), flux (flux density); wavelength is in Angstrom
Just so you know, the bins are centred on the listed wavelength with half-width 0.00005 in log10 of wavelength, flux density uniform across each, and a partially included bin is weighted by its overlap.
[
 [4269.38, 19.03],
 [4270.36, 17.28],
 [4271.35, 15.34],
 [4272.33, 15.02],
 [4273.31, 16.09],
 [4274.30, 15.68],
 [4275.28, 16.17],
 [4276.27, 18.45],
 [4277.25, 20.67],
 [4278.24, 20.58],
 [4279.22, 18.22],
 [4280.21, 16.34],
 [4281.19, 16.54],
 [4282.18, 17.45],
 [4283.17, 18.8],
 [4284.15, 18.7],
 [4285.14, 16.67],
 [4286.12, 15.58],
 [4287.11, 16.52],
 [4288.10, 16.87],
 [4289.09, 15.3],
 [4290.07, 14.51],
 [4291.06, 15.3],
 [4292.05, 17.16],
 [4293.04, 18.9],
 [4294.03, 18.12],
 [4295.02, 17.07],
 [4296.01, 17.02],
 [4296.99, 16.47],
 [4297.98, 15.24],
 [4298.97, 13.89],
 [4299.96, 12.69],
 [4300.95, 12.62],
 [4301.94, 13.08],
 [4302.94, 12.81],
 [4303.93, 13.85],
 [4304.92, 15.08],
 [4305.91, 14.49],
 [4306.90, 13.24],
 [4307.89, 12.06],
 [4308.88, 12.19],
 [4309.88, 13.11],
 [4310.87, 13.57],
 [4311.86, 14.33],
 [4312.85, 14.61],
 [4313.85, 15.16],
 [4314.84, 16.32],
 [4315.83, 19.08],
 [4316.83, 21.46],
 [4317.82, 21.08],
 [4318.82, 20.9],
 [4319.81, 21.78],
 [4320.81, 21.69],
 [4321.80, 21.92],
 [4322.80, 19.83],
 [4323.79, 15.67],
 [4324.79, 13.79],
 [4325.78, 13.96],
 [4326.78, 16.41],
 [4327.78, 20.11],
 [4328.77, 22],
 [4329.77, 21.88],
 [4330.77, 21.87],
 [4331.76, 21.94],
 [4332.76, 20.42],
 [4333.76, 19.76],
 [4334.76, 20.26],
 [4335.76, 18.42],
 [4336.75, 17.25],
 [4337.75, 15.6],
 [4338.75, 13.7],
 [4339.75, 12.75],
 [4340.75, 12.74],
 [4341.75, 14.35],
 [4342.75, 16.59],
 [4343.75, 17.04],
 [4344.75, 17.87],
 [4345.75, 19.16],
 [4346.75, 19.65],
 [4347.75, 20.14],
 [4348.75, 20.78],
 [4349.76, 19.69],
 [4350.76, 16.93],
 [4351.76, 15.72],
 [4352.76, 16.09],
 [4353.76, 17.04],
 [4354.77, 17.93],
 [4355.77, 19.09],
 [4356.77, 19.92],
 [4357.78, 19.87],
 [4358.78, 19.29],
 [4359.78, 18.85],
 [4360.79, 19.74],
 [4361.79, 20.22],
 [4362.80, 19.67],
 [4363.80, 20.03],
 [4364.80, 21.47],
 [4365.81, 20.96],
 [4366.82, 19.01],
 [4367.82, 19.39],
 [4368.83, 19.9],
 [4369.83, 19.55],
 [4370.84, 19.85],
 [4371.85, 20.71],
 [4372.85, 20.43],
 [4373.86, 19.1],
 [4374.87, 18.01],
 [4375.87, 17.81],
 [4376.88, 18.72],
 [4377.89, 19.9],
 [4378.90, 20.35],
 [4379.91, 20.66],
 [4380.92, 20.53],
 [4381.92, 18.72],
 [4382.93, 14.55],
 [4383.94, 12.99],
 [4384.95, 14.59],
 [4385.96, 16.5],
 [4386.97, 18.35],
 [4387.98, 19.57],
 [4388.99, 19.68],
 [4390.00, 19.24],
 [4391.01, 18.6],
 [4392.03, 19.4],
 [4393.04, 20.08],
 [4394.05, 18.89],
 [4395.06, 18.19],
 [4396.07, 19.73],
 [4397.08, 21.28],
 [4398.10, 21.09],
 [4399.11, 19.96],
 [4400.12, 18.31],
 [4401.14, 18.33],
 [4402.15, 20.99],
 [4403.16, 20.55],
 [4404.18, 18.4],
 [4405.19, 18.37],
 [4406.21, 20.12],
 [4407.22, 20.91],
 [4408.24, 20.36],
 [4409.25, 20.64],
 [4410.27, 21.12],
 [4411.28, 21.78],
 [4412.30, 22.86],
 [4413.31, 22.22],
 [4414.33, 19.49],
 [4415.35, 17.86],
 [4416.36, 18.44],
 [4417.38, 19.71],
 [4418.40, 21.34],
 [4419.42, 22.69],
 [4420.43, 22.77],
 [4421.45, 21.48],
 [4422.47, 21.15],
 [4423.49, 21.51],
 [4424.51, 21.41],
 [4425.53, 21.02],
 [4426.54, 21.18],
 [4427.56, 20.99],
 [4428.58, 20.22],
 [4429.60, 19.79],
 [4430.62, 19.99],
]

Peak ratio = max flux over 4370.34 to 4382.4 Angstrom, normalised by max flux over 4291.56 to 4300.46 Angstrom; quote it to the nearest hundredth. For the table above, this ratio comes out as 1.10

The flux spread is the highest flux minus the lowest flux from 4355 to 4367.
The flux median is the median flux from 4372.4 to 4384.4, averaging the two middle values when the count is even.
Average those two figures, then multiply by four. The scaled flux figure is 43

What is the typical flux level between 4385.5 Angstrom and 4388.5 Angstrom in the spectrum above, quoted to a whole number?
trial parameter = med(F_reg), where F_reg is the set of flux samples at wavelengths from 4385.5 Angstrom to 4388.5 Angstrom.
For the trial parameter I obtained 18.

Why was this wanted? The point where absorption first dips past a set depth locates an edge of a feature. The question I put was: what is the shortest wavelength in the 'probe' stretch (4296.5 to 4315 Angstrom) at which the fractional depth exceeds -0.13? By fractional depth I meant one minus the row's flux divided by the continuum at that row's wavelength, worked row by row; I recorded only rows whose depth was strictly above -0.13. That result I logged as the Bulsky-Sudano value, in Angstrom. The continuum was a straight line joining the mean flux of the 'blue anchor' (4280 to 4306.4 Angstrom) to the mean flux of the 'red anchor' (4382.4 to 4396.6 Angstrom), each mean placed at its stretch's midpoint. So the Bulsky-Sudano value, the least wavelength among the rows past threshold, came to 4296.99 Angstrom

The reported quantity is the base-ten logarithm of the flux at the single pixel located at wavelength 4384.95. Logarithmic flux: 1.16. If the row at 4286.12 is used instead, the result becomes 1.19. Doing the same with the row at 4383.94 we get 1.11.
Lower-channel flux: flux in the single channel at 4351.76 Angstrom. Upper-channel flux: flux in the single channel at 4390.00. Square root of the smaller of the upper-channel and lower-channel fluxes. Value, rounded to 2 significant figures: 4.0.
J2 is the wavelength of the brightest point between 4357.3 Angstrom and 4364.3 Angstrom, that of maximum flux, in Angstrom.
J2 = 4361.79 Angstrom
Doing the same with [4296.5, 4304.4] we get 4296.99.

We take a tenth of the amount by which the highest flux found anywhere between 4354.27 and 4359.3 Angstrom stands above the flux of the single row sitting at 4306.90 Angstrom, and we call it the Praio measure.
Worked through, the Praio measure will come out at 0.67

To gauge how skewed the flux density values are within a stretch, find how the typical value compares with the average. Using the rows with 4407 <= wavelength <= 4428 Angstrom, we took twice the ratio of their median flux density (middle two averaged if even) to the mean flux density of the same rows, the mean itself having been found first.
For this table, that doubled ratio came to 2.01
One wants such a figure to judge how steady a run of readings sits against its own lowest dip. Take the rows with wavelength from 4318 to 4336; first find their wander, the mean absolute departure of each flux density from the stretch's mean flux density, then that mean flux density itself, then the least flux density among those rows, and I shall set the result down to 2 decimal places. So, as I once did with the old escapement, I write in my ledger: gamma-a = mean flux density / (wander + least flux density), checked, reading 1.23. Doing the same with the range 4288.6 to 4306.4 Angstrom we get 1.07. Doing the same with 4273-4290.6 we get 1.08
